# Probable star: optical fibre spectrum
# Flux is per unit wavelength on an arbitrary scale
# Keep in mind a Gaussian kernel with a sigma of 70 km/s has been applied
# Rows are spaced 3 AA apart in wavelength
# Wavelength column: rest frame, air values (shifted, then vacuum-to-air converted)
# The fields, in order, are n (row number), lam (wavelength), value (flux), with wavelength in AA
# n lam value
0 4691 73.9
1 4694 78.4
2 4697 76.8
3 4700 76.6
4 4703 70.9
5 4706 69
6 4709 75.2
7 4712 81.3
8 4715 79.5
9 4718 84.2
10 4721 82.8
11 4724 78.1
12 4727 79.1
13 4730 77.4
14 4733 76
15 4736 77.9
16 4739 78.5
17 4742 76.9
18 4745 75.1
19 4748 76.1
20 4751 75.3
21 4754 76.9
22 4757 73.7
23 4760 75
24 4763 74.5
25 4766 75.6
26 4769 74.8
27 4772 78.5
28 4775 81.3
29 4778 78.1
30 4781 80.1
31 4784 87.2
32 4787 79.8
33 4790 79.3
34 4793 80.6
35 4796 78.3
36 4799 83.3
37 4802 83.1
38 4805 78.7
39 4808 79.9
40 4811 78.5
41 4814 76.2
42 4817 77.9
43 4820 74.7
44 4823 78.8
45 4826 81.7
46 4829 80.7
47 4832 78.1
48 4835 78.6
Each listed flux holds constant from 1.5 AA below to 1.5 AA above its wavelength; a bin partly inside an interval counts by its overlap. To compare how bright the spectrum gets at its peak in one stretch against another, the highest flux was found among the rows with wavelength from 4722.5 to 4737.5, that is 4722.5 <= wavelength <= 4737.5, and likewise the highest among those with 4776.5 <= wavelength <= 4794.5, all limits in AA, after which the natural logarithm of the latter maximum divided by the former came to 0.10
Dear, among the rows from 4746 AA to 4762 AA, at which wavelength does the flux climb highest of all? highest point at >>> 4754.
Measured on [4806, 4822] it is 4808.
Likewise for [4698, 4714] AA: 4712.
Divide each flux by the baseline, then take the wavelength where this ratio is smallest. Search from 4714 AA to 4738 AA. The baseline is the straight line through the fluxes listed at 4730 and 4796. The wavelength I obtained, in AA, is 4733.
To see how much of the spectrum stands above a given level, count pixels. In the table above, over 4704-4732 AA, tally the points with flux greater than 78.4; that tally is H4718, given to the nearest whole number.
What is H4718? 5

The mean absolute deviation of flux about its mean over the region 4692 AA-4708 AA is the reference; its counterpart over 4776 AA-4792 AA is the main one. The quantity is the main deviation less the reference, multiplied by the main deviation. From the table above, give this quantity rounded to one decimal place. -2.5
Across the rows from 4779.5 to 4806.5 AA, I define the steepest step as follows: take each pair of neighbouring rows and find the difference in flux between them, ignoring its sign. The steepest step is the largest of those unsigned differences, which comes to 7.4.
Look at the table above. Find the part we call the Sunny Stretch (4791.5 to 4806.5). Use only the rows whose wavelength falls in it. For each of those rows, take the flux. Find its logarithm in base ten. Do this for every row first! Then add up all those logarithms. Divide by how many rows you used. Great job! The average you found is 1.91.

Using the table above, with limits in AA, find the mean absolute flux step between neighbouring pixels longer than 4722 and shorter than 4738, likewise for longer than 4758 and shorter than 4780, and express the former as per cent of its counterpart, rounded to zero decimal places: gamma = 74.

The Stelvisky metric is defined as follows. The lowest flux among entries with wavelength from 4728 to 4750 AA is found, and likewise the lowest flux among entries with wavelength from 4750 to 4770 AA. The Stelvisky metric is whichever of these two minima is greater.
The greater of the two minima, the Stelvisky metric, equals 75.1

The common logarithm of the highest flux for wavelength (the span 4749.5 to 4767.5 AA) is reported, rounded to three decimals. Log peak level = 1.886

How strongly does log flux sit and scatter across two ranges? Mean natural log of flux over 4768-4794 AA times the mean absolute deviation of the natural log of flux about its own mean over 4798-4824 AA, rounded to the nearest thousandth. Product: 0.113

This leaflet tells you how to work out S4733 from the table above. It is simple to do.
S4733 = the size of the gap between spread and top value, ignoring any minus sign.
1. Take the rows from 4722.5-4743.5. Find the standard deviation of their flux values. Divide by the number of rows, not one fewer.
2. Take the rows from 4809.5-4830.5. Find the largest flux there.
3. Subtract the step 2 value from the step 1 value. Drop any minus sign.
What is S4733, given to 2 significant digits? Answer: 81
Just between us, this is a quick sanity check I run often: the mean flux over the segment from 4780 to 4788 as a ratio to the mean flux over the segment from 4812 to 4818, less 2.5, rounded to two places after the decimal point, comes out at -1.43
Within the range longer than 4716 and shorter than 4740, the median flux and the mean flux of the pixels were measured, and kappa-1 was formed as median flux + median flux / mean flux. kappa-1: 79.3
